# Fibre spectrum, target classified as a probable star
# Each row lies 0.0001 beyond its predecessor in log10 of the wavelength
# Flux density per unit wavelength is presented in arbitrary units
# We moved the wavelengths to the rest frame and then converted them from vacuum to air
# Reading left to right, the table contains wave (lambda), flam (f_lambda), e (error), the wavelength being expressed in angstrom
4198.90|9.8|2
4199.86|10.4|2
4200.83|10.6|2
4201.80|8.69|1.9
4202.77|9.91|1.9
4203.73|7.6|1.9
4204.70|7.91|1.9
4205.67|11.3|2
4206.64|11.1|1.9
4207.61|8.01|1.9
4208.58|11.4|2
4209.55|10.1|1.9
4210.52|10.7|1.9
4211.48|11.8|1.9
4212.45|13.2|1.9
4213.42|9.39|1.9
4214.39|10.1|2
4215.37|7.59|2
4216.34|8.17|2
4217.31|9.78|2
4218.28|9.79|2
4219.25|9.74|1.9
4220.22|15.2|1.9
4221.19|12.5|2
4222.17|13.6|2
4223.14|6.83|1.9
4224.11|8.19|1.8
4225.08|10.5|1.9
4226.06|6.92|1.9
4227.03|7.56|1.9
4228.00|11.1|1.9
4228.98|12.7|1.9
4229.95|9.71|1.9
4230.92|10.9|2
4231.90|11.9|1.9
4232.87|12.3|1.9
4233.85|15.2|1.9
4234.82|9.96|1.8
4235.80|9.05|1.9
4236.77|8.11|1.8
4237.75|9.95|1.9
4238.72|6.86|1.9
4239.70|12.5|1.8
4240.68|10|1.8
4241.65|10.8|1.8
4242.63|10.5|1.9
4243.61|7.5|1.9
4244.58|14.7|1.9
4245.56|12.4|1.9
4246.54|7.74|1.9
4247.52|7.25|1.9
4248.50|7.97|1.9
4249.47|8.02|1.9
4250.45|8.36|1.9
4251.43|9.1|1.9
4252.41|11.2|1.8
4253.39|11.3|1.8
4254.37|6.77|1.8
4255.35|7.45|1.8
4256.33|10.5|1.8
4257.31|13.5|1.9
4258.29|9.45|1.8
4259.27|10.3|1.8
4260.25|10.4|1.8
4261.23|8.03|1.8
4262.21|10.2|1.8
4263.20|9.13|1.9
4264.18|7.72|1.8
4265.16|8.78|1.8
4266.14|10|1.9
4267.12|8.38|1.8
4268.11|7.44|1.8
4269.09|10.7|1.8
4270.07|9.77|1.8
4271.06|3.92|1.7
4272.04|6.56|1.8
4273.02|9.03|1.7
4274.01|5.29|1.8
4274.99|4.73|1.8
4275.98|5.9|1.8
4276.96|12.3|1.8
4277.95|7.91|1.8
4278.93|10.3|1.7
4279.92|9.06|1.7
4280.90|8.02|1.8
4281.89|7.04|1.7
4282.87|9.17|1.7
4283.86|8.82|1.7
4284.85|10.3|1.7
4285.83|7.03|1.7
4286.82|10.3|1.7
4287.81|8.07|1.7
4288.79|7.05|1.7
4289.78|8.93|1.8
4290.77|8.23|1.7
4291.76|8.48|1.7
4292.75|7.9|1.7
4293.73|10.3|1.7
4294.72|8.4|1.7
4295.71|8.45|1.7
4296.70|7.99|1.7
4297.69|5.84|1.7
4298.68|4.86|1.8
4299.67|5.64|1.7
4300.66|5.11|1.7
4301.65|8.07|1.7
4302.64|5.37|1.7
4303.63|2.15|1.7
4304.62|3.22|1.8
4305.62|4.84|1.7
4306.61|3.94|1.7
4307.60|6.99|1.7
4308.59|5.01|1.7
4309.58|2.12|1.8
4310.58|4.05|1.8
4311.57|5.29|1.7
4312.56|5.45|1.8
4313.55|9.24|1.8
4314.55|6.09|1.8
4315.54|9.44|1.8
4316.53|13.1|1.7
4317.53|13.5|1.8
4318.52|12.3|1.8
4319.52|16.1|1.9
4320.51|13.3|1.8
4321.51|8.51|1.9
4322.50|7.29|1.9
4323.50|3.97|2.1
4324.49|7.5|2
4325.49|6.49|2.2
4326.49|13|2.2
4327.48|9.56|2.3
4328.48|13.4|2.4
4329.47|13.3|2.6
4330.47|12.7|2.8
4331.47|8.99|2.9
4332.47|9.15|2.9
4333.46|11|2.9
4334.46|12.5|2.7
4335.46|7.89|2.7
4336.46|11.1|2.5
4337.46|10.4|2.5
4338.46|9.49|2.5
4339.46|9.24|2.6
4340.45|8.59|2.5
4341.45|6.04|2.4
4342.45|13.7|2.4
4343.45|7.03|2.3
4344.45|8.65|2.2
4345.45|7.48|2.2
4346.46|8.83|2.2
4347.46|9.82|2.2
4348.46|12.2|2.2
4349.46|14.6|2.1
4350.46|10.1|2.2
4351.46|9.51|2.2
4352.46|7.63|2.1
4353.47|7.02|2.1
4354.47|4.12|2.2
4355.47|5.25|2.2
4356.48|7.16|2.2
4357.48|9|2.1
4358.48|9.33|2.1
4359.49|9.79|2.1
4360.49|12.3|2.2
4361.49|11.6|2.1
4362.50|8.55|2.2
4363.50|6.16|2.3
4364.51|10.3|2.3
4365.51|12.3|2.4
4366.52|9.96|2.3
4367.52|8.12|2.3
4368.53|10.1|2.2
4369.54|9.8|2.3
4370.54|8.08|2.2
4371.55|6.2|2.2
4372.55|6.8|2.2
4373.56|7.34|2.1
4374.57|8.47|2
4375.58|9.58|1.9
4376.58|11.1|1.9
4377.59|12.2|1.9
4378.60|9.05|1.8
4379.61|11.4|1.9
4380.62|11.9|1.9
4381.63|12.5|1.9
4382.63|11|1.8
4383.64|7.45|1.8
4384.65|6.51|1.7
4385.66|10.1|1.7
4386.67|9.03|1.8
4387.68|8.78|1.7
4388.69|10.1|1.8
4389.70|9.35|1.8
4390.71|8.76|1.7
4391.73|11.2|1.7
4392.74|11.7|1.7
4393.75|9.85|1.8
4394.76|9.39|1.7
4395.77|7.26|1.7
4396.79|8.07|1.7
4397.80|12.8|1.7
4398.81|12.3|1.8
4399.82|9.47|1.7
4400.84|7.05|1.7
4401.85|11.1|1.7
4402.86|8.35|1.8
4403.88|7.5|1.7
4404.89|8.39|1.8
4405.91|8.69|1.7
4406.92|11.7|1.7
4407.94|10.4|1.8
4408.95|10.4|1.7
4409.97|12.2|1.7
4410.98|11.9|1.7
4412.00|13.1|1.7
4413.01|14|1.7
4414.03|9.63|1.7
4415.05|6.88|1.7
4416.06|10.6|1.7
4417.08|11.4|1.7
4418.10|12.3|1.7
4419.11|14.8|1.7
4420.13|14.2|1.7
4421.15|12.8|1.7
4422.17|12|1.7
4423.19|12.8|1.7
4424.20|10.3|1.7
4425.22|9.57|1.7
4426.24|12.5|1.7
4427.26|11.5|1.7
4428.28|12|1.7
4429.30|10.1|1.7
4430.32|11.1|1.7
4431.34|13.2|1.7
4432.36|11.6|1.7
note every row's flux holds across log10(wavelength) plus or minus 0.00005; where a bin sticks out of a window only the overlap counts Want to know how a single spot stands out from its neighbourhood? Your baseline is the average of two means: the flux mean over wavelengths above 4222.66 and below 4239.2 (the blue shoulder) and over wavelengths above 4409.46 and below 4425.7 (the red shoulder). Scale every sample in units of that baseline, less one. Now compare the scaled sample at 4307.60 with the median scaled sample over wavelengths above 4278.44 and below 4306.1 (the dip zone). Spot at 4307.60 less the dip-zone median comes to -0.10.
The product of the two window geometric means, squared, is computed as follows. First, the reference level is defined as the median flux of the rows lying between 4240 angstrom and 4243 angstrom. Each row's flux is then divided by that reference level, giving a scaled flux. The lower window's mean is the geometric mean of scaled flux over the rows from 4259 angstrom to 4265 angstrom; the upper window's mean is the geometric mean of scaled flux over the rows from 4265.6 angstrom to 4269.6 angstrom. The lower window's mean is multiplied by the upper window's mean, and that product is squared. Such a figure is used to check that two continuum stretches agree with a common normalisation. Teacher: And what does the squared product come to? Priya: 0.57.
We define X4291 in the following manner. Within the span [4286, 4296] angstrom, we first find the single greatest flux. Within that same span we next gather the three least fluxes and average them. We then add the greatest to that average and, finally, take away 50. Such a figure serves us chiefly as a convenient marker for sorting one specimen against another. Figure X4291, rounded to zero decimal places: -32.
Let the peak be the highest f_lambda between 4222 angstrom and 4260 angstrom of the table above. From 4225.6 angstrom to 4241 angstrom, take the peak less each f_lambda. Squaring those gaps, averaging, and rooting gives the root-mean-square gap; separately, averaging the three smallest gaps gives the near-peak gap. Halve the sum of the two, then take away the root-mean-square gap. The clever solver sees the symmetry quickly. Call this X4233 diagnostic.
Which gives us -1.8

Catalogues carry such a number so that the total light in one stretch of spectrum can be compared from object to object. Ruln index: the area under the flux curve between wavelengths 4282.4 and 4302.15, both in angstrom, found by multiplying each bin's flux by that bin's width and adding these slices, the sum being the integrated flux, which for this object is 157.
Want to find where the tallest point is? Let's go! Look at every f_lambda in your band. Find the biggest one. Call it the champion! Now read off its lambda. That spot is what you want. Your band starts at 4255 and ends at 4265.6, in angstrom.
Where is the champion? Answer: 4257.31 angstrom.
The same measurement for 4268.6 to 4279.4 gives 4276.96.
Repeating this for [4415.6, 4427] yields 4419.11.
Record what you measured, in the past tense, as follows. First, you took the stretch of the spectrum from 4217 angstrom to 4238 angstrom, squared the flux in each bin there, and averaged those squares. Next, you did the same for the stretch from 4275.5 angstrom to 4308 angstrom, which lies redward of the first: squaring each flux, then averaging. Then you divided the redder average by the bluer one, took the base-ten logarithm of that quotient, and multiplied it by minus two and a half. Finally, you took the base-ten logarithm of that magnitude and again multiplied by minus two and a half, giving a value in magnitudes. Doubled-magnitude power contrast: 0.4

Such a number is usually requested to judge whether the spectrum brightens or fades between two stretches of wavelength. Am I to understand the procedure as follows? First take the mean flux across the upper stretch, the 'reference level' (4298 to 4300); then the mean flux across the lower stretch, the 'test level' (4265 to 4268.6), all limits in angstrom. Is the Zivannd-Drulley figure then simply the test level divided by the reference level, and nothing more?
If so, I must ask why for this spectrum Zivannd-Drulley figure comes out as 1.6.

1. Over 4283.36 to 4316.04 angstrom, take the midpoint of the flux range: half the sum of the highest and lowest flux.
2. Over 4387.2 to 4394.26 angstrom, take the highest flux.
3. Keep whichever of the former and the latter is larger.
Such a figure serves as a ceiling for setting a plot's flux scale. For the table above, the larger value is 11.7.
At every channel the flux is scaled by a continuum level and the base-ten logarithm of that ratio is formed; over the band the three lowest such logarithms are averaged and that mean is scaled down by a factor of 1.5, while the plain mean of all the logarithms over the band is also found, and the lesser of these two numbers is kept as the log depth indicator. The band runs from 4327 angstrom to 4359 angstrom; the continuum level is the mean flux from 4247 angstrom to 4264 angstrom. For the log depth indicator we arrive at -0.18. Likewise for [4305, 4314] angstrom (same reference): -0.31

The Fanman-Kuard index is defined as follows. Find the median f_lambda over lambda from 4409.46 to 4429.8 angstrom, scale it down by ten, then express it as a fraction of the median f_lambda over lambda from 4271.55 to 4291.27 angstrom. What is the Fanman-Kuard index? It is 0.147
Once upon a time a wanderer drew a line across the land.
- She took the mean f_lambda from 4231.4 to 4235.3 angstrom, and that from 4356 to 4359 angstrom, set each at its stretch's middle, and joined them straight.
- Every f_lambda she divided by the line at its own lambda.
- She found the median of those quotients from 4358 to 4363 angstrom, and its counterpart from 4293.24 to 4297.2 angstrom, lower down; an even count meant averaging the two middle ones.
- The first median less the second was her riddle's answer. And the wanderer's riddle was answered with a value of 0.35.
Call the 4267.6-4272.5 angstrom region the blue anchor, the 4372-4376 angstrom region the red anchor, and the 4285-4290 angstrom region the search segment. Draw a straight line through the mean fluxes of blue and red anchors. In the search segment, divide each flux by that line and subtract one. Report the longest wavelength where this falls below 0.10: 4288.79 angstrom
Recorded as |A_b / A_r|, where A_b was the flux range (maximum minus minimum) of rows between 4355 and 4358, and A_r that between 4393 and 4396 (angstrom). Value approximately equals 1.4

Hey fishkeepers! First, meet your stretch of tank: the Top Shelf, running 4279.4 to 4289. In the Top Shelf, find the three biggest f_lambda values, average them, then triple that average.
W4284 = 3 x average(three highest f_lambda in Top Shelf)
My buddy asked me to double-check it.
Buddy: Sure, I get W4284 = 30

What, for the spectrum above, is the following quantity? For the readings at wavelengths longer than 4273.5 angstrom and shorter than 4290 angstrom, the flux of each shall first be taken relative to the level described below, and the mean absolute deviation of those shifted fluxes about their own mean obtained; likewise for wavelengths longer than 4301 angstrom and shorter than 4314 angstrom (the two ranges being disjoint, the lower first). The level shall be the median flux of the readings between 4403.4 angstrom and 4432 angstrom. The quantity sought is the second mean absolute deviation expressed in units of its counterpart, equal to 1.00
